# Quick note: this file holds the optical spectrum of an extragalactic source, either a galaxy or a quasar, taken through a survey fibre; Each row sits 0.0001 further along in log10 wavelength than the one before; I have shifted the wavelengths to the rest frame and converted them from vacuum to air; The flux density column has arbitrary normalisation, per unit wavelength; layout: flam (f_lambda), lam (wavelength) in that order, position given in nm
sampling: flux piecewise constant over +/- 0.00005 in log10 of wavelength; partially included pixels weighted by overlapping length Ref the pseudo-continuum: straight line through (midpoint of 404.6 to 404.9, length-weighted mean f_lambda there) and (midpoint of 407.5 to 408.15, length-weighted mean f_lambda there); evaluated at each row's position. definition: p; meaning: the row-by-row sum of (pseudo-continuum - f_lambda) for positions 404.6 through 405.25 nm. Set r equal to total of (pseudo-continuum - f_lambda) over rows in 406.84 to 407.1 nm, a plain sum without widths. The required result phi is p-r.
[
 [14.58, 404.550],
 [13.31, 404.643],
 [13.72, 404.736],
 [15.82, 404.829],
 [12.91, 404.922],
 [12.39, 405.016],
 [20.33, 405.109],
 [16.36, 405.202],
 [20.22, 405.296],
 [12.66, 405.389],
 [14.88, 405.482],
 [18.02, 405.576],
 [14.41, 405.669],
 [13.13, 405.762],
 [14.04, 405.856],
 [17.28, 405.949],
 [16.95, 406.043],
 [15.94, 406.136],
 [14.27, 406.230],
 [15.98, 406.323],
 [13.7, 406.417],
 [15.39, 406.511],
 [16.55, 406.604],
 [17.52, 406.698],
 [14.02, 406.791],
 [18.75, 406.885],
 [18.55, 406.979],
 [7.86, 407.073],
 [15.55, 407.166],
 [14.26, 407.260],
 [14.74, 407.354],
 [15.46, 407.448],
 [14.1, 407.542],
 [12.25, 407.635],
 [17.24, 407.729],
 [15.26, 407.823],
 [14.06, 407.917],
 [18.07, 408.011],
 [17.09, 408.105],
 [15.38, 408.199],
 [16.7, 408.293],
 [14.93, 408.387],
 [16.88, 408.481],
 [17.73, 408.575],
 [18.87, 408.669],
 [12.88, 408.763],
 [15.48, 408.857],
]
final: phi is -5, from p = -5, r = 0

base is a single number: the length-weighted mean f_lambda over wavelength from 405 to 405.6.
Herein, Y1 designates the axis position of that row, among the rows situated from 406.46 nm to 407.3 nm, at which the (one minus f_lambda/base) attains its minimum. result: 406.885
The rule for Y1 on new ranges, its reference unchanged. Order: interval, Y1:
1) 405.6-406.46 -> 405.949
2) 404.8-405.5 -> 405.109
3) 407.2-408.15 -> 408.011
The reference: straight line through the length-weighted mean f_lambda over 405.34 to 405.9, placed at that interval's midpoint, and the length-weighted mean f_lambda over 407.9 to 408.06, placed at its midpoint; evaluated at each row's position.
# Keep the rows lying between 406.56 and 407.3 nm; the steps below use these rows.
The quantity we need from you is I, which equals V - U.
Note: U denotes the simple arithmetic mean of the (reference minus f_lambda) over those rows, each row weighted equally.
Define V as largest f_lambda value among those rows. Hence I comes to 18.5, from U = 0.2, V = 18.75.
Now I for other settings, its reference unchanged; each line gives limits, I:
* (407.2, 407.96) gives 15.8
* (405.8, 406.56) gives 17.7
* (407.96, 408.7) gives 19.1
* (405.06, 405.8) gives 22.2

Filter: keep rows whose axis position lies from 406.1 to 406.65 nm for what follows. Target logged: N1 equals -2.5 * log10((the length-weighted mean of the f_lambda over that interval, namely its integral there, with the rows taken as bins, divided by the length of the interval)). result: -2.96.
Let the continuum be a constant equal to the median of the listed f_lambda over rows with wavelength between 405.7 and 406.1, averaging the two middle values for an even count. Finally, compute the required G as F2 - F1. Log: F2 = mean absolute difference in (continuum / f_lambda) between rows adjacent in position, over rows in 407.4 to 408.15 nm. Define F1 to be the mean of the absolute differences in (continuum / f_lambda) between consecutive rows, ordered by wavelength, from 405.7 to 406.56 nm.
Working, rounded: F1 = 0.11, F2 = 0.161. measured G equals 0.05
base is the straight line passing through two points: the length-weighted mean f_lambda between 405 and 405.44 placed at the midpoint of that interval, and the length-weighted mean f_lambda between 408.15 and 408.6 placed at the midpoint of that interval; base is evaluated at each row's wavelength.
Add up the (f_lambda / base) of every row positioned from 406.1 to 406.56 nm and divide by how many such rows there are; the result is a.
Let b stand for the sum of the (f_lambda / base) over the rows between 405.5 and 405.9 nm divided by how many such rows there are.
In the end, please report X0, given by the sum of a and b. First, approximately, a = 0.91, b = 0.90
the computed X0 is 1.81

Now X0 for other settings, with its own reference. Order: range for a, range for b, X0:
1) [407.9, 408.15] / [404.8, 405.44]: 1.95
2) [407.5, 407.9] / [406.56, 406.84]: 1.87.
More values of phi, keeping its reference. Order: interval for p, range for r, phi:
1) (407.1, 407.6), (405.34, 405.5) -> 1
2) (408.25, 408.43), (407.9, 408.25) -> 2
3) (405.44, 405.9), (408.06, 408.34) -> 1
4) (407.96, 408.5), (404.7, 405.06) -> -8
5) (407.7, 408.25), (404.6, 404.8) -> -5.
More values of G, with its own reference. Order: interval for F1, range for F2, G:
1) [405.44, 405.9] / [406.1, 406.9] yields 0.00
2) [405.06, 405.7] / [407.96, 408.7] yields -0.15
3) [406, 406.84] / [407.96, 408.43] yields -0.03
